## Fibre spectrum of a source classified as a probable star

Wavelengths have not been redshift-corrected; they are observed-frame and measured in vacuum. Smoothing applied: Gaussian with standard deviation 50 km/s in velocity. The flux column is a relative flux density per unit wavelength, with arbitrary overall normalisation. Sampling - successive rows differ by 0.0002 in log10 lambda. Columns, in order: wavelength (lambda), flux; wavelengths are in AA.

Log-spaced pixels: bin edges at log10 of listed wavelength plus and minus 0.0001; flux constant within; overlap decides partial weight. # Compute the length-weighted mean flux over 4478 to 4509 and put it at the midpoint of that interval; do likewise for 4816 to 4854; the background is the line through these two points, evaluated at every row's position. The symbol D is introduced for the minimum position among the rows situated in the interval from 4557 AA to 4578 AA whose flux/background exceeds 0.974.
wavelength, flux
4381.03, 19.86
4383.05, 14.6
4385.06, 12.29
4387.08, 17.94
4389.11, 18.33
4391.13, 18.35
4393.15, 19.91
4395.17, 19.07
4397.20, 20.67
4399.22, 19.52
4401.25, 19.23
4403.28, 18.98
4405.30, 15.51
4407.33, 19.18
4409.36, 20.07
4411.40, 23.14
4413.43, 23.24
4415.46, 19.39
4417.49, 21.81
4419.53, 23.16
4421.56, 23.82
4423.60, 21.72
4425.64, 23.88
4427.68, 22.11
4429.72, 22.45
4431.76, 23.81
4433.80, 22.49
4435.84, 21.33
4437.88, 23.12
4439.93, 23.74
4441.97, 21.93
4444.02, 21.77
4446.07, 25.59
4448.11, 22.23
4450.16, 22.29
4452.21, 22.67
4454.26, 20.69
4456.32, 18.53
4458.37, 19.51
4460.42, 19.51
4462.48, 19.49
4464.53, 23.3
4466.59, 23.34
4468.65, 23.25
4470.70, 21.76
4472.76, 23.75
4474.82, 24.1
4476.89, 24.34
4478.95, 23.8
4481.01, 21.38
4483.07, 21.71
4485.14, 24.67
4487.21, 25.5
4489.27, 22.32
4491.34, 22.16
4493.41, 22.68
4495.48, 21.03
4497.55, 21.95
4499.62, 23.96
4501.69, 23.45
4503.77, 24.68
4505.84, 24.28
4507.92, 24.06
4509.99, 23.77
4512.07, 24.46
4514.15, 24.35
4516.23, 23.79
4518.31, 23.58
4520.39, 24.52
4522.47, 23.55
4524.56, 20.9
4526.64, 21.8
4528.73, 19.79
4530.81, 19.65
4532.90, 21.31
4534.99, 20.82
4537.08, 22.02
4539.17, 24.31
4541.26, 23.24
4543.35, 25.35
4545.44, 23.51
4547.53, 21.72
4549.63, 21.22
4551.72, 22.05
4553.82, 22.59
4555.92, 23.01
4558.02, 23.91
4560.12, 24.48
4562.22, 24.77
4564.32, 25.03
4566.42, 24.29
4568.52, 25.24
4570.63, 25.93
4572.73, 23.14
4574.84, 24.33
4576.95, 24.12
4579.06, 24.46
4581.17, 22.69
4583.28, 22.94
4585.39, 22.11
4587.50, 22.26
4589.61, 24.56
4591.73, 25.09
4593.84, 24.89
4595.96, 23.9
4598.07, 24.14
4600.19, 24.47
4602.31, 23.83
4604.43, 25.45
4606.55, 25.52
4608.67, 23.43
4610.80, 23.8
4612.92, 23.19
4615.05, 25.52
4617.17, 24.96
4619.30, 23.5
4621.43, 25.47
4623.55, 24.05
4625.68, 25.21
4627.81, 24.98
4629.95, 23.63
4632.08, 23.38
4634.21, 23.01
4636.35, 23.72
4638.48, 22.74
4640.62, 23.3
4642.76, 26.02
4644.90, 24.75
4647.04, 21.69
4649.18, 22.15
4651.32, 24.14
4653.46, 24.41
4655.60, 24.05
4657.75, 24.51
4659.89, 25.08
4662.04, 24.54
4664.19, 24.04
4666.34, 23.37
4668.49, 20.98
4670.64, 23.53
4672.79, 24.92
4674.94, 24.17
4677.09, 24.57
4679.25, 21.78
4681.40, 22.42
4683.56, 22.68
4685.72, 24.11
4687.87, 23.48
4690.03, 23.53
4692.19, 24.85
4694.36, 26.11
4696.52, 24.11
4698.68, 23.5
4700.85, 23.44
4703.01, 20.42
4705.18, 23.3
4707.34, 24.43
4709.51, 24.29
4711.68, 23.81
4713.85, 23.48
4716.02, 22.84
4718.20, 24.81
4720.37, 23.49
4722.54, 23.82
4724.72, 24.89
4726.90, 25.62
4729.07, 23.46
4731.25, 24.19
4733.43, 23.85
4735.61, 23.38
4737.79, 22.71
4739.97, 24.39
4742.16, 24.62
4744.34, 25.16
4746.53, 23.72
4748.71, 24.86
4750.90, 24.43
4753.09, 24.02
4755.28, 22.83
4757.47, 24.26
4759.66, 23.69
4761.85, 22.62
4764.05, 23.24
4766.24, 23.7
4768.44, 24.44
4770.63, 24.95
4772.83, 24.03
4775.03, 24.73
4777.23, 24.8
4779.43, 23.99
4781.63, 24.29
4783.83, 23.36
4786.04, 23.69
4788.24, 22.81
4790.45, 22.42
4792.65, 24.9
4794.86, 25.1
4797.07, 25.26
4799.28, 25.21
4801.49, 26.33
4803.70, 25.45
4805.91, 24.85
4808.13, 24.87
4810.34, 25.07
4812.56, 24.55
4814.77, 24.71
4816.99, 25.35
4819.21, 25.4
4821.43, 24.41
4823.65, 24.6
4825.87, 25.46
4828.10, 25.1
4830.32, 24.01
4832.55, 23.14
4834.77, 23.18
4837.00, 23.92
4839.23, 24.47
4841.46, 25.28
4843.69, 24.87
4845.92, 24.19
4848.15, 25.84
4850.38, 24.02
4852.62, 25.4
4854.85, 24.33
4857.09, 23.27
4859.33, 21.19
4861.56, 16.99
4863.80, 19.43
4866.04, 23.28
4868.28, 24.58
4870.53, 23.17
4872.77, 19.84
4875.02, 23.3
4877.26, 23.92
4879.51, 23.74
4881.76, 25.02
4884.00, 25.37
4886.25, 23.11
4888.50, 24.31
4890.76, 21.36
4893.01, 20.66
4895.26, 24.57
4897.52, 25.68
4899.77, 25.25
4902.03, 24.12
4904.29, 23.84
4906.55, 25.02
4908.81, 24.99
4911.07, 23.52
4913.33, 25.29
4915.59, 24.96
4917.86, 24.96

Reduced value 4558.02 AA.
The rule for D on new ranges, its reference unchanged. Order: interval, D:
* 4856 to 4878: 4868.28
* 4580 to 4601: 4589.61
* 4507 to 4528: 4507.92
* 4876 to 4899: 4881.76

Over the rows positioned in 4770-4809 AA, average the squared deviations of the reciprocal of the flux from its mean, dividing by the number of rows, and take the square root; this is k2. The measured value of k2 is 0.0016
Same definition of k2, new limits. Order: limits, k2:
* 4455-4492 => 0.0042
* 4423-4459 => 0.0033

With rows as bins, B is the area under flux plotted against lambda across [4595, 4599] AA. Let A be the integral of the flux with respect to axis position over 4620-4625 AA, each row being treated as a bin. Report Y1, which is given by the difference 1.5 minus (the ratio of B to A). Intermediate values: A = 124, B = 96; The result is 0.72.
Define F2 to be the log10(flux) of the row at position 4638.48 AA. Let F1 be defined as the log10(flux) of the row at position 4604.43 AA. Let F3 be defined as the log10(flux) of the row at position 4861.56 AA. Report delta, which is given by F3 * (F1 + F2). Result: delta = 3.40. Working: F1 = 1.41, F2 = 1.36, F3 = 1.23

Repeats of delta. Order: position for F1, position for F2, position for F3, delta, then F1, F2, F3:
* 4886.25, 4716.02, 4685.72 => 3.76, 1.36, 1.36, 1.38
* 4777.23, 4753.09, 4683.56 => 3.76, 1.39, 1.38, 1.36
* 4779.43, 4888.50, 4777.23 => 3.86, 1.38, 1.39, 1.39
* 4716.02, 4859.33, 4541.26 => 3.67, 1.36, 1.33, 1.37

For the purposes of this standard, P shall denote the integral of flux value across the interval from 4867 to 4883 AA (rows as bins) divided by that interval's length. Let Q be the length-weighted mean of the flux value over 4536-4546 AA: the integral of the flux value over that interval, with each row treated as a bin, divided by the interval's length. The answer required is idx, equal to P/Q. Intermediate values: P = 23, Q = 23.7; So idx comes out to 0.99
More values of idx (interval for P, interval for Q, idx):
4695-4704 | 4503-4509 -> 0.95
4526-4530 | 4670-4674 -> 0.85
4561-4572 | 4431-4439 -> 1.10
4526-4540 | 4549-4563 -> 0.92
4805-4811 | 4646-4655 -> 1.08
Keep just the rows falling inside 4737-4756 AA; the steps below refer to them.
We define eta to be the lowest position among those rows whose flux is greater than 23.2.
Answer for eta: 4739.97 AA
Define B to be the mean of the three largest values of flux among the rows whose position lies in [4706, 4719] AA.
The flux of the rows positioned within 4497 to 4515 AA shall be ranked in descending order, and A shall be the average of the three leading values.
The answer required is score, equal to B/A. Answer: 1.00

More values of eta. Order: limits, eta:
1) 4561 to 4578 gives 4562.22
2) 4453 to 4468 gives 4464.53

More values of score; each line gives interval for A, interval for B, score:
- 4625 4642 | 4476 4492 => 1.01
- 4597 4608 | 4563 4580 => 1.01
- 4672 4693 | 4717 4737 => 1.01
